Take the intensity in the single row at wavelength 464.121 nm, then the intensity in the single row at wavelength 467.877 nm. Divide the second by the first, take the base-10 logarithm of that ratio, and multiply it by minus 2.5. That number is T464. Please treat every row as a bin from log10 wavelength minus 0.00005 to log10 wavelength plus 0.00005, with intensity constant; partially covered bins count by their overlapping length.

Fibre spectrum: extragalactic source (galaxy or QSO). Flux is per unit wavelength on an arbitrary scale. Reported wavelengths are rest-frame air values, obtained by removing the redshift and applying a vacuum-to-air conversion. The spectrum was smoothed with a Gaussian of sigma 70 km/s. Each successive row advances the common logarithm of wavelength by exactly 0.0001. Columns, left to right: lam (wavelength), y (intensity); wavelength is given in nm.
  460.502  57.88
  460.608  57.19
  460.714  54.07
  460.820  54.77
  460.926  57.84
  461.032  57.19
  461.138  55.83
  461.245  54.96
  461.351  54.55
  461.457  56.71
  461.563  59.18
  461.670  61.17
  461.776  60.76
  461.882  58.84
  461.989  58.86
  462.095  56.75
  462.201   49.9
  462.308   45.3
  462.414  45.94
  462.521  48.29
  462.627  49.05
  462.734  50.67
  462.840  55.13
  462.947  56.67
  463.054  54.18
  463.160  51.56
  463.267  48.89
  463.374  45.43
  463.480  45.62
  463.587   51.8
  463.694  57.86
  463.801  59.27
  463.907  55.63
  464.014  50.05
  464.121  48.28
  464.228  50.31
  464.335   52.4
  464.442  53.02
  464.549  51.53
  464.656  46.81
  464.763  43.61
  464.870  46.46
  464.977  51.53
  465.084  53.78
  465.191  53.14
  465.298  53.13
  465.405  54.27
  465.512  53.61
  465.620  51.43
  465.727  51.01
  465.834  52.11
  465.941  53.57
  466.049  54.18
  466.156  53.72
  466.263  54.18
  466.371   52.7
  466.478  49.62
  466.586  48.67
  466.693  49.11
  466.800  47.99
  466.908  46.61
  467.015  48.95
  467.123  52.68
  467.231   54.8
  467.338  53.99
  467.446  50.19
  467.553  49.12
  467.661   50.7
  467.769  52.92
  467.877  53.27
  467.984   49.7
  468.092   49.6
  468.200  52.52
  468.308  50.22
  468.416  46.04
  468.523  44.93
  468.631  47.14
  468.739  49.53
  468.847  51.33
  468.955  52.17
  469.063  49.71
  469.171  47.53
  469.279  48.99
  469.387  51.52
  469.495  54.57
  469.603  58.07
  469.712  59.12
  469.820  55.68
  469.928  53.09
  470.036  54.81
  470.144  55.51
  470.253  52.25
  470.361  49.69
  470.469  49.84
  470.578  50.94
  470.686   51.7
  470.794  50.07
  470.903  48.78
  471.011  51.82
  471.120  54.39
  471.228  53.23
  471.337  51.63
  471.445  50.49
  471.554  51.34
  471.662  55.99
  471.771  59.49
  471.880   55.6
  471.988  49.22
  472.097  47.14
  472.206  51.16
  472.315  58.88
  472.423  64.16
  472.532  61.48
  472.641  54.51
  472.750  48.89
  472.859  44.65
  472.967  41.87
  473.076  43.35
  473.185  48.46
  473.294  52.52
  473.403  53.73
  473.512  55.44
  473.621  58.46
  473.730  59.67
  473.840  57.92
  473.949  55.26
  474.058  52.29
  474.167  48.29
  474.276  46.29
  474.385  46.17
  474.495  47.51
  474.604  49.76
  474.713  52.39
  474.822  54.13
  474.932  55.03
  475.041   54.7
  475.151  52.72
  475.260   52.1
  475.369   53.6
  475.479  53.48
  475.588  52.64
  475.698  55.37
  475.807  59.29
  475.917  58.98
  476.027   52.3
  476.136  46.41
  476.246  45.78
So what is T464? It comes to -0.11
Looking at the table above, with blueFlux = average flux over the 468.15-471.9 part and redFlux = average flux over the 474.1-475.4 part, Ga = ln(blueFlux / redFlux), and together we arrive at 0.02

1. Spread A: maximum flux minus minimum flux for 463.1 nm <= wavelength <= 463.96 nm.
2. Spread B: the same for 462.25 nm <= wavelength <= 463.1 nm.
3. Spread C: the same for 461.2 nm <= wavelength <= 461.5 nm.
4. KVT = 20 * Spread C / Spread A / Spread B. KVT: 0.3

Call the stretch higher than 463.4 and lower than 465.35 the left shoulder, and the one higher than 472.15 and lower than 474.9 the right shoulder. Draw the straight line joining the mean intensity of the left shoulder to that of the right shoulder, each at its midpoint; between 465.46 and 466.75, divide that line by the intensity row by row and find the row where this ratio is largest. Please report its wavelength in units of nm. 466.586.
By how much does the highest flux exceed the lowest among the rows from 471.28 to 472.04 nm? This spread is 10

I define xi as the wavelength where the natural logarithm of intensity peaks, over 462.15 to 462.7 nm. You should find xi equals 462.201 nm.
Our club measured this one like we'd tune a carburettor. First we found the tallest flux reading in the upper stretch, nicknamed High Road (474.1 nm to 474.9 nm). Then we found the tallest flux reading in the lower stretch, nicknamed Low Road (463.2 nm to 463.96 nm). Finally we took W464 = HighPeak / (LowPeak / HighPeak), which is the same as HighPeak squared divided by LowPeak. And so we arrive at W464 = 49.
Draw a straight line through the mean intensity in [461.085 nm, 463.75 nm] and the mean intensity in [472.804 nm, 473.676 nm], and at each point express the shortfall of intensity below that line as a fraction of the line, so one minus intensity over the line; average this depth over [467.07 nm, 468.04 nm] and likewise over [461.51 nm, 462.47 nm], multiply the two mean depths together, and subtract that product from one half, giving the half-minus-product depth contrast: 0.500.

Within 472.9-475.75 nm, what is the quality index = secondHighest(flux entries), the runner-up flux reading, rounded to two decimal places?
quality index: 58.46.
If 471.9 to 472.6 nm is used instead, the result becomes 61.48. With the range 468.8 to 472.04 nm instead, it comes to 59.12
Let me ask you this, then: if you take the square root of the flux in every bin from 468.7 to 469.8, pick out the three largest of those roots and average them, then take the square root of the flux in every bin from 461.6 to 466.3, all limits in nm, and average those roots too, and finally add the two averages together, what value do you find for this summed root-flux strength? 14.8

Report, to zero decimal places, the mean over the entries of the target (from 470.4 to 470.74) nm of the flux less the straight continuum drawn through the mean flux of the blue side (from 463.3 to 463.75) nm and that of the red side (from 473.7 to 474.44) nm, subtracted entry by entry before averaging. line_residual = -1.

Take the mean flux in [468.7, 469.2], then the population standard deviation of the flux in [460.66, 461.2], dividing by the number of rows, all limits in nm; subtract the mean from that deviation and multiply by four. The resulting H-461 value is -195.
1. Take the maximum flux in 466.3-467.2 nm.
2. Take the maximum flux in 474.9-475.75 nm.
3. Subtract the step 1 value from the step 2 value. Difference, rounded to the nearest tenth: 2.7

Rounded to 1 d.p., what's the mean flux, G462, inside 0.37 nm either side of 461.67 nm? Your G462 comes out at 58.6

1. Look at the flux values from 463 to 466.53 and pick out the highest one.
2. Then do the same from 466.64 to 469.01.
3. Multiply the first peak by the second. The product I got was 3248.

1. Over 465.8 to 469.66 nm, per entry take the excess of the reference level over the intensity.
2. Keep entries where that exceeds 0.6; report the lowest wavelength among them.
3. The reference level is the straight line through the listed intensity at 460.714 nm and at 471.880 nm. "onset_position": 465.834 nm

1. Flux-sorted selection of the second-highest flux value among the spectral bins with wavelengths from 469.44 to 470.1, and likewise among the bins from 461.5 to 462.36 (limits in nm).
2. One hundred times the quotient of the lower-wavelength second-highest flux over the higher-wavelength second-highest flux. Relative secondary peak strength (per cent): 105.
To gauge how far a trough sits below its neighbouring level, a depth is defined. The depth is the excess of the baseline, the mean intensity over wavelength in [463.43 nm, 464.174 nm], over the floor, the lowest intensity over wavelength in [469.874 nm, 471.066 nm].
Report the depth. 4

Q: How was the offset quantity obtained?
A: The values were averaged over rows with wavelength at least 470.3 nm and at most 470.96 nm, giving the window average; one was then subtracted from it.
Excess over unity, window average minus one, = 49.2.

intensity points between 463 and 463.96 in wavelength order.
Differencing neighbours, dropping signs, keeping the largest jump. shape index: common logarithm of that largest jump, 0.79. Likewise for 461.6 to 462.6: 0.84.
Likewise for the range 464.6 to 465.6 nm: 0.71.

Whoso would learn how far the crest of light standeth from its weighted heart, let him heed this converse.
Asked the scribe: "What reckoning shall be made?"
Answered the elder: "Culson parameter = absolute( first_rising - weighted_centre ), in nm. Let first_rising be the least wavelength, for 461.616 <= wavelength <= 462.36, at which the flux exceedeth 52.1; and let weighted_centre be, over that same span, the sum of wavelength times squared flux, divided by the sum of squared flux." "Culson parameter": 0.28 nm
